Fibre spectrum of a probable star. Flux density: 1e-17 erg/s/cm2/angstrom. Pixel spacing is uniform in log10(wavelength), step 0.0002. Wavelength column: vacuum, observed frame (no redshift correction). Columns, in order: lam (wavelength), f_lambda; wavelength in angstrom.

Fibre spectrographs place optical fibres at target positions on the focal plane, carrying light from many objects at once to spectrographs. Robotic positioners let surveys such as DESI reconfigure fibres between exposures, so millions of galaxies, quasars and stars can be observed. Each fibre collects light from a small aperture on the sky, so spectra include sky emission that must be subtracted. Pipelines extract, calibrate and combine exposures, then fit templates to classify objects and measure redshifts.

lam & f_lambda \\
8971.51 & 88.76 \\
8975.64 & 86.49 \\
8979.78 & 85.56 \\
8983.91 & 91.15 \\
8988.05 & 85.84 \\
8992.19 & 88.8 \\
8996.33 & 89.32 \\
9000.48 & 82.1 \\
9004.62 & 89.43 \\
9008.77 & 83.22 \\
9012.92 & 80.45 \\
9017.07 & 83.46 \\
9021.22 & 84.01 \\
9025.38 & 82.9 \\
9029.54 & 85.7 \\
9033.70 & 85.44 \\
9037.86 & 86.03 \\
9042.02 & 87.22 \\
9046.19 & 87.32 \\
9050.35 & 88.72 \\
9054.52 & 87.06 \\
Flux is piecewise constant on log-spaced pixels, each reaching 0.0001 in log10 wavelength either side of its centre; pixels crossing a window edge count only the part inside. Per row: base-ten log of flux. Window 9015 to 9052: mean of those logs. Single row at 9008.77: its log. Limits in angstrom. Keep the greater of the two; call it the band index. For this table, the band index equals 1.93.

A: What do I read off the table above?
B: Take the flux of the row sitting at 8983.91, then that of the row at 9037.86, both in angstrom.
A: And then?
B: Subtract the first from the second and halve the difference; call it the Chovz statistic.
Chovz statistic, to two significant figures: -2.6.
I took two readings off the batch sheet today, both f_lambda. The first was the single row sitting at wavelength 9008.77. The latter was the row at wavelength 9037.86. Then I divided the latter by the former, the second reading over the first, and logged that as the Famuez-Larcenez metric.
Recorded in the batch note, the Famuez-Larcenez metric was 1.034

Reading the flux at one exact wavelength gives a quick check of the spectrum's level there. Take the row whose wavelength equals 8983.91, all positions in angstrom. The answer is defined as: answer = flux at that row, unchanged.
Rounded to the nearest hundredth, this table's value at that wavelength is 91.15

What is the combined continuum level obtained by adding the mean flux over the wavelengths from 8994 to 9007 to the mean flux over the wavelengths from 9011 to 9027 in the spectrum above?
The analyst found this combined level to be 170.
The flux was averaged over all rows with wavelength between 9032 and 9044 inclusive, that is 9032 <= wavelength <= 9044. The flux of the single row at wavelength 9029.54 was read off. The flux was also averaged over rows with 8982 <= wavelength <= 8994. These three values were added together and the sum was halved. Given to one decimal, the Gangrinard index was 130.3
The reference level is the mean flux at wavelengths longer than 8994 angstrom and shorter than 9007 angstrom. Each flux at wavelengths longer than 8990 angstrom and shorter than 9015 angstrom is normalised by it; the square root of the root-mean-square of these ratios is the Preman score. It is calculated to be 0.99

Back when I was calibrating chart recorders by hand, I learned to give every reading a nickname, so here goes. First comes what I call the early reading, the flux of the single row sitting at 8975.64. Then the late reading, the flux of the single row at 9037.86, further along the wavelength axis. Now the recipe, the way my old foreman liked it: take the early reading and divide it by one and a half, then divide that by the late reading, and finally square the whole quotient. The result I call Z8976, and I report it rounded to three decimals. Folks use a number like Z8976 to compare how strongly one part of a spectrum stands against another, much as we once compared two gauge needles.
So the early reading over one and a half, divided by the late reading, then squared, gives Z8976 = 0.449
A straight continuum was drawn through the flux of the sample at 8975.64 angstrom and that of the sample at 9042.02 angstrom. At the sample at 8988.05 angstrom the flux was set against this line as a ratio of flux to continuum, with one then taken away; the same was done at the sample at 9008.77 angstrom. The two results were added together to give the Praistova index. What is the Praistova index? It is -0.051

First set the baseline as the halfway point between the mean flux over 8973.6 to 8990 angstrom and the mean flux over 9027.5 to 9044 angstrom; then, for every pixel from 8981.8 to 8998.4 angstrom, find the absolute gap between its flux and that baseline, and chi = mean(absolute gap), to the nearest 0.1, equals 2.5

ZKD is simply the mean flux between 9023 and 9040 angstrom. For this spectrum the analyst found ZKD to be 85.0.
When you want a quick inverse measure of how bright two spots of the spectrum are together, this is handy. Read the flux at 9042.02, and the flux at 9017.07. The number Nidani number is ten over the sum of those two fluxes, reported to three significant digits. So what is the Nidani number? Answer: 0.0586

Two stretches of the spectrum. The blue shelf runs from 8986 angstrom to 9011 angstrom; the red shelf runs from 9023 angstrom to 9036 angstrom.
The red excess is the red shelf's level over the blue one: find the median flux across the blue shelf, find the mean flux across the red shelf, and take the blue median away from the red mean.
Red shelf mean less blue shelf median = -3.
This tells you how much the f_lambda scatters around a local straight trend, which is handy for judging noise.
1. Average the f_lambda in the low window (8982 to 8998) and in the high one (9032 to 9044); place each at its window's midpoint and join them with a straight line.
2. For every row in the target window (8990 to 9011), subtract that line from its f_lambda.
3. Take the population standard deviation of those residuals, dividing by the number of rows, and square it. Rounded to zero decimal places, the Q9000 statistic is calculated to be 10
